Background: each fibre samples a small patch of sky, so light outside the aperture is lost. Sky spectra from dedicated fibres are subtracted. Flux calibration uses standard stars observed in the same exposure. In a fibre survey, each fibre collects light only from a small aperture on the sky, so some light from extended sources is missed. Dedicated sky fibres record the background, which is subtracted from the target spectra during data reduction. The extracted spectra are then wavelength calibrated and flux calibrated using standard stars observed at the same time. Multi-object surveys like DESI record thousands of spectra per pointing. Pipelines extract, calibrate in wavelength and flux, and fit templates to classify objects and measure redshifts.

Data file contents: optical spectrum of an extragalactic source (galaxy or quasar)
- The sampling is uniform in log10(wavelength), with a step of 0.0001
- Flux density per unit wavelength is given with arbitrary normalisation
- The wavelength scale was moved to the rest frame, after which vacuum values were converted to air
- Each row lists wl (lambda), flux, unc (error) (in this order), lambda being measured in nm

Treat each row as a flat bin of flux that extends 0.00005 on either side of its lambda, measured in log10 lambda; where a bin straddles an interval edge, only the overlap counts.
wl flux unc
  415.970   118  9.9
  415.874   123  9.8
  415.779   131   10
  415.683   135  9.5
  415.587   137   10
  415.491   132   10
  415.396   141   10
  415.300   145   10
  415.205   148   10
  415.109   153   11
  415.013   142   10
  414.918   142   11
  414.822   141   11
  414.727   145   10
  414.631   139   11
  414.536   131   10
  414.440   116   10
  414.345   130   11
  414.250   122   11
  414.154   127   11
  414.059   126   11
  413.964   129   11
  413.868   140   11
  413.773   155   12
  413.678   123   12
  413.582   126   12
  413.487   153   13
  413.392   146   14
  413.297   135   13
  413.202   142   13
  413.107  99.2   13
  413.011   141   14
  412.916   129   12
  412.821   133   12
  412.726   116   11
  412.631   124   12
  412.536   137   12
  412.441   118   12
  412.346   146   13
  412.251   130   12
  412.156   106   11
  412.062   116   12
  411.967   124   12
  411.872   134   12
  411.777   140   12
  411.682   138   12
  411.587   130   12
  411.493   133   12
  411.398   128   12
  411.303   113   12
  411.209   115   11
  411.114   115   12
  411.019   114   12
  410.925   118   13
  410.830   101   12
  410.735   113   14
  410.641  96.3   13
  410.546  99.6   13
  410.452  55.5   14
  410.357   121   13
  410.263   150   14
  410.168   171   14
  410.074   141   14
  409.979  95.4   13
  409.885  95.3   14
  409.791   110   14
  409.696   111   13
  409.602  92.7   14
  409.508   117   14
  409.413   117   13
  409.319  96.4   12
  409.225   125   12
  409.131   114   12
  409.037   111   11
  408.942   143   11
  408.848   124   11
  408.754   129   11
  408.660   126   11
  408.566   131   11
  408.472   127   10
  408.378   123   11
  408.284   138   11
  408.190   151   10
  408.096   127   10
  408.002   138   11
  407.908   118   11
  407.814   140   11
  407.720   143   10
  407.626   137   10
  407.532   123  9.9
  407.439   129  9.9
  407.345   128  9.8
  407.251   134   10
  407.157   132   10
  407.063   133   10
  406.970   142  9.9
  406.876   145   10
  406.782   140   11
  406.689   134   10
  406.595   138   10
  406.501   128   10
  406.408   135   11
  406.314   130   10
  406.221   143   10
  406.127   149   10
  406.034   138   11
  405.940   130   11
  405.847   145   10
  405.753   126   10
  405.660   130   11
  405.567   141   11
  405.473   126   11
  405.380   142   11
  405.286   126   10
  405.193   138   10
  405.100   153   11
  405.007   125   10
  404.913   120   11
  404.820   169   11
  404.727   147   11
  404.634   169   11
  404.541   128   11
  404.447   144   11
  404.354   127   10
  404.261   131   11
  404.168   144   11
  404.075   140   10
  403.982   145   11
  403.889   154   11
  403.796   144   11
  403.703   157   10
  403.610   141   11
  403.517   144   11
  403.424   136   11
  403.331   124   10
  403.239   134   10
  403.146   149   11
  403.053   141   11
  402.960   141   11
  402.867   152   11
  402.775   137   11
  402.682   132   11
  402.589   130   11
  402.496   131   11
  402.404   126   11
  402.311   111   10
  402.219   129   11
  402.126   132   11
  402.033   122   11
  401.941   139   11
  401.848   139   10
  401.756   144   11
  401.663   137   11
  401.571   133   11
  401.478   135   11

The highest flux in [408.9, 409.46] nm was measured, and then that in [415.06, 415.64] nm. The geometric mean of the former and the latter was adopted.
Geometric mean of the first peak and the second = 148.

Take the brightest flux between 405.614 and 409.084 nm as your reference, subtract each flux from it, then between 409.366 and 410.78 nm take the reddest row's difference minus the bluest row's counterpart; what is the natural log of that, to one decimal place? 1.4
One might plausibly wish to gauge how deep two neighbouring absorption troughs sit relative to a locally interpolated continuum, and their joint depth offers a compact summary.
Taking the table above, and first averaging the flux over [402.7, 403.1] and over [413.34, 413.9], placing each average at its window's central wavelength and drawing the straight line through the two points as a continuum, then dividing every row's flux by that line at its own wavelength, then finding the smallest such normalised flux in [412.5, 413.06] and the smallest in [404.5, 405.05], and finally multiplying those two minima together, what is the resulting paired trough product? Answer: 0.70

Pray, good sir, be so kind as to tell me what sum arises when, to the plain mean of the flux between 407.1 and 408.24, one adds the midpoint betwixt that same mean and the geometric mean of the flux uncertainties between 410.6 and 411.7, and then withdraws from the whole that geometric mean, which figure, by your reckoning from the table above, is 194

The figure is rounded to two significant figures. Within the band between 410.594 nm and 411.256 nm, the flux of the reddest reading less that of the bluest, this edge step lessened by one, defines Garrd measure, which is 18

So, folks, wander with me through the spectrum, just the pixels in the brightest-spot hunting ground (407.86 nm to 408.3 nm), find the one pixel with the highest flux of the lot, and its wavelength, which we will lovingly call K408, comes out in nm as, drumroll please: 408.190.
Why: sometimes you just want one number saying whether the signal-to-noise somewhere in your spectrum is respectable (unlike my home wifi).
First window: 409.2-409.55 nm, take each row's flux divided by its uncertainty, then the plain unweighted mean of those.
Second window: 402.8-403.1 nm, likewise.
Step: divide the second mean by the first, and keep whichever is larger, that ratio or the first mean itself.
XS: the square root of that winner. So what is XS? 3.0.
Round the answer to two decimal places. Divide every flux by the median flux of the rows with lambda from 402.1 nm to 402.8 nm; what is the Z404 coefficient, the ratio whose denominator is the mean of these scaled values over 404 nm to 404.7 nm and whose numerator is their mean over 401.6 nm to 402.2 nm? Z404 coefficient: 0.96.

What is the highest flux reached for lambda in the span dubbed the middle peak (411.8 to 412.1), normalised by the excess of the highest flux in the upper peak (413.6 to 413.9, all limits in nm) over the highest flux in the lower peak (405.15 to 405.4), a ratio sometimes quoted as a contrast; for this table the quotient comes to 10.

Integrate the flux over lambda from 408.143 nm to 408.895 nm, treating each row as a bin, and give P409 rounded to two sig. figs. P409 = 99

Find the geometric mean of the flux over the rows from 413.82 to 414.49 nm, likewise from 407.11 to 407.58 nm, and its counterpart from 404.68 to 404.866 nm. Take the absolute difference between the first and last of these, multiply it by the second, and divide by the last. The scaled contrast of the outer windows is 25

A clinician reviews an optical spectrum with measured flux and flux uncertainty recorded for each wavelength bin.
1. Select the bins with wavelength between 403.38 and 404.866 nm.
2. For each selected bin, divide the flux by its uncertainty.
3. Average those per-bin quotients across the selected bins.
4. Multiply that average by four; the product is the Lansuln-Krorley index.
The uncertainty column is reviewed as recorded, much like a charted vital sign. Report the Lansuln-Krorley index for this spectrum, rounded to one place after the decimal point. 53.7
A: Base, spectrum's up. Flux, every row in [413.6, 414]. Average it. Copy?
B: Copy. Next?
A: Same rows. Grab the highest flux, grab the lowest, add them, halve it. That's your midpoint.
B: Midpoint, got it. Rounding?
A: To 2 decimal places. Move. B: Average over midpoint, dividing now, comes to 0.98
